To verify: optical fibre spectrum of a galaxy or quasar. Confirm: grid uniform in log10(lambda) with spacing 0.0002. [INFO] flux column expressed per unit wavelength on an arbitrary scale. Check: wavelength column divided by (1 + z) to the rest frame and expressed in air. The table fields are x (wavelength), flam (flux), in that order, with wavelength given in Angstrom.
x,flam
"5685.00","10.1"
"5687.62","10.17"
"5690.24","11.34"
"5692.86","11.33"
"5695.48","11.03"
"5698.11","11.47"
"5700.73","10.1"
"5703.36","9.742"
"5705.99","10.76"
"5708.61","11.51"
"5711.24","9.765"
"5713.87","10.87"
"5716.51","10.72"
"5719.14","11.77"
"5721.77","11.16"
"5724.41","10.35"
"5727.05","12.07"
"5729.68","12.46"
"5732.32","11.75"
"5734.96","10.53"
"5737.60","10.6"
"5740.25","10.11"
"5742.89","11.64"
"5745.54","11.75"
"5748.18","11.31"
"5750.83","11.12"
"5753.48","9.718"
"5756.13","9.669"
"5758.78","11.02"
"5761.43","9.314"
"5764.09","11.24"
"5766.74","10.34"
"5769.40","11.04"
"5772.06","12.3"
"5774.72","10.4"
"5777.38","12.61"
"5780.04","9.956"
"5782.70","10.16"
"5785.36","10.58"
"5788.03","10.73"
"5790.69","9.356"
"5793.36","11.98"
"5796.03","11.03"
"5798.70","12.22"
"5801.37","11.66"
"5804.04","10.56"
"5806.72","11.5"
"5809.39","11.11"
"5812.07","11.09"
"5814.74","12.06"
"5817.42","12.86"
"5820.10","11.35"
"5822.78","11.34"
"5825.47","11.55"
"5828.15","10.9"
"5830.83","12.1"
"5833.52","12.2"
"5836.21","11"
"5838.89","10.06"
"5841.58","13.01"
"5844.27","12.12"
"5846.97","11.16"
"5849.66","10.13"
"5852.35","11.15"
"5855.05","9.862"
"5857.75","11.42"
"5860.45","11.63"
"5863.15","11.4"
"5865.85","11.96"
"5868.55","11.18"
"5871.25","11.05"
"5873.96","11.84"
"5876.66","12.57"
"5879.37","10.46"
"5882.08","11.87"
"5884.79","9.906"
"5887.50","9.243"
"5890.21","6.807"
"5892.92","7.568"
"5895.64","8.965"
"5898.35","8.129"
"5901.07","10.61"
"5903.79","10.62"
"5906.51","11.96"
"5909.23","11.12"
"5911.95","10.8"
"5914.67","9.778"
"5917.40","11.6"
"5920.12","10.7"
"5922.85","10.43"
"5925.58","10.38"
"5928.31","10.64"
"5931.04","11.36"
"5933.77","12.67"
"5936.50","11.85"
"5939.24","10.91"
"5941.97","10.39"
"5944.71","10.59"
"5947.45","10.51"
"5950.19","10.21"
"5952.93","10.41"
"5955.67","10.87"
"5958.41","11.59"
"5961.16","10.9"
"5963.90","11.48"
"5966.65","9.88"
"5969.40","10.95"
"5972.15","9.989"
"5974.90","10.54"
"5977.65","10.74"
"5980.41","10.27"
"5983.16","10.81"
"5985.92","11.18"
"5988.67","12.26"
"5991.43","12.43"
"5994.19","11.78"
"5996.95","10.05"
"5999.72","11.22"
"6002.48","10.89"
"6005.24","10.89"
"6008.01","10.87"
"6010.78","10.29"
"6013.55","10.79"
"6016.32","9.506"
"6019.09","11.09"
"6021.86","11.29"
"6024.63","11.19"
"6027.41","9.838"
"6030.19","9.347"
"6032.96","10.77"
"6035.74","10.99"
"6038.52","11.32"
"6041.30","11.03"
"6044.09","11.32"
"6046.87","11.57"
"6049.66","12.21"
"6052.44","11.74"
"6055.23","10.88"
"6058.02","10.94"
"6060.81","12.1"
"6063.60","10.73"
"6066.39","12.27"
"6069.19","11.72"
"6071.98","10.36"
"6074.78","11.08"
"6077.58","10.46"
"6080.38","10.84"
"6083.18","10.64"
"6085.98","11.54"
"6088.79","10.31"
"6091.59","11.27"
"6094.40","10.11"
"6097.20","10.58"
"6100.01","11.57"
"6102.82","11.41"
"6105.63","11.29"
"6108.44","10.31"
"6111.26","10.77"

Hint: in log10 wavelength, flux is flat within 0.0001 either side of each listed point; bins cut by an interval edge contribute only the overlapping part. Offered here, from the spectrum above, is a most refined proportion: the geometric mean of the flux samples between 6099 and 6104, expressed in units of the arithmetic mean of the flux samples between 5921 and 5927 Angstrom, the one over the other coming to 1.10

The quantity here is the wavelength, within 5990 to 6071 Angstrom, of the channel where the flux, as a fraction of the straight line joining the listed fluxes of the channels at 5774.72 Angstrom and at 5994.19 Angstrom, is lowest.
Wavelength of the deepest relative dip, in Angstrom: 6030.19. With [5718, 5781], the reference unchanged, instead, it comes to 5761.43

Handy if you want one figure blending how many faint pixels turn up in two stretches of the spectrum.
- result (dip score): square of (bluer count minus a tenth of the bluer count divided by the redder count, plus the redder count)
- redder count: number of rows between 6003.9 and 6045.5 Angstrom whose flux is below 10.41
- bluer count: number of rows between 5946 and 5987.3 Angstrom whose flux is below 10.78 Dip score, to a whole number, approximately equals 139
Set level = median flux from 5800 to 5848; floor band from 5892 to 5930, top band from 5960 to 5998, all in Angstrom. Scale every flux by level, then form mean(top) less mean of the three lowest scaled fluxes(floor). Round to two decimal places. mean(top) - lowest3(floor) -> 0.24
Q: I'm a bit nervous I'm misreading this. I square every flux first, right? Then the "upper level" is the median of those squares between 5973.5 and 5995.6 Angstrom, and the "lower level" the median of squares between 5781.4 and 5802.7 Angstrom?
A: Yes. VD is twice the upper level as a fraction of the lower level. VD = 2.04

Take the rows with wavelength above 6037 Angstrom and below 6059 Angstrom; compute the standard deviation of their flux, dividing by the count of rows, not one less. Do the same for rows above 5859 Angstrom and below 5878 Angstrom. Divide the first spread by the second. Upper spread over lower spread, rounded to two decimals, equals 0.88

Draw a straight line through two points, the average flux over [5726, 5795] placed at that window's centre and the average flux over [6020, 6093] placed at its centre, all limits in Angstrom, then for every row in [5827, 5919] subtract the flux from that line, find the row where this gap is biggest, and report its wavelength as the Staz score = 5890.21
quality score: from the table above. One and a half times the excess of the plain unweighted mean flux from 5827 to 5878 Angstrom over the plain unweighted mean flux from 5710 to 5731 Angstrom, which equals 0.39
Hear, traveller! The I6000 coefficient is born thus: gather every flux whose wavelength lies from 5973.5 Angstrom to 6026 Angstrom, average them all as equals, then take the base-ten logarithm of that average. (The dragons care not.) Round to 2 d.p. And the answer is 1.04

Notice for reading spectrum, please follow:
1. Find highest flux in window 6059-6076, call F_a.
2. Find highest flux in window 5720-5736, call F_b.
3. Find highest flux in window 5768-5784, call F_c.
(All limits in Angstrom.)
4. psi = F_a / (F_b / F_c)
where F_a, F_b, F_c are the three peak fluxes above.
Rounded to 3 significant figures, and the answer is 12.4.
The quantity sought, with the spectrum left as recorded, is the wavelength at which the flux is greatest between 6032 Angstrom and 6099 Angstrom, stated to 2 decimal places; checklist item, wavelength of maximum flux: 6066.39 Angstrom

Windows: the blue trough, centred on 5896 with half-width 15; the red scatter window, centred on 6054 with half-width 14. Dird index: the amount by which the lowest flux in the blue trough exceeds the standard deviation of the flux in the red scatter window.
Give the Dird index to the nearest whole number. 6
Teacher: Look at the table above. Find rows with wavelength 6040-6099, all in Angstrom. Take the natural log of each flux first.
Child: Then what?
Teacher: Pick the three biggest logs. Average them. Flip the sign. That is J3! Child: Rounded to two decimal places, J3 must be -2.50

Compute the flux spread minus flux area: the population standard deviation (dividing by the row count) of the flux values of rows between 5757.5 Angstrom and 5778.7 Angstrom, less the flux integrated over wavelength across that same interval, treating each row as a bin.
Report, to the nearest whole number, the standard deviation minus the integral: -233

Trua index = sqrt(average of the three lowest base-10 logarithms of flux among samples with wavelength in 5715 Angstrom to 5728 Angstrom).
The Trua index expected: 1.02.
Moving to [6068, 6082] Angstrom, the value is 1.01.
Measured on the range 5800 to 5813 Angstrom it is 1.02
